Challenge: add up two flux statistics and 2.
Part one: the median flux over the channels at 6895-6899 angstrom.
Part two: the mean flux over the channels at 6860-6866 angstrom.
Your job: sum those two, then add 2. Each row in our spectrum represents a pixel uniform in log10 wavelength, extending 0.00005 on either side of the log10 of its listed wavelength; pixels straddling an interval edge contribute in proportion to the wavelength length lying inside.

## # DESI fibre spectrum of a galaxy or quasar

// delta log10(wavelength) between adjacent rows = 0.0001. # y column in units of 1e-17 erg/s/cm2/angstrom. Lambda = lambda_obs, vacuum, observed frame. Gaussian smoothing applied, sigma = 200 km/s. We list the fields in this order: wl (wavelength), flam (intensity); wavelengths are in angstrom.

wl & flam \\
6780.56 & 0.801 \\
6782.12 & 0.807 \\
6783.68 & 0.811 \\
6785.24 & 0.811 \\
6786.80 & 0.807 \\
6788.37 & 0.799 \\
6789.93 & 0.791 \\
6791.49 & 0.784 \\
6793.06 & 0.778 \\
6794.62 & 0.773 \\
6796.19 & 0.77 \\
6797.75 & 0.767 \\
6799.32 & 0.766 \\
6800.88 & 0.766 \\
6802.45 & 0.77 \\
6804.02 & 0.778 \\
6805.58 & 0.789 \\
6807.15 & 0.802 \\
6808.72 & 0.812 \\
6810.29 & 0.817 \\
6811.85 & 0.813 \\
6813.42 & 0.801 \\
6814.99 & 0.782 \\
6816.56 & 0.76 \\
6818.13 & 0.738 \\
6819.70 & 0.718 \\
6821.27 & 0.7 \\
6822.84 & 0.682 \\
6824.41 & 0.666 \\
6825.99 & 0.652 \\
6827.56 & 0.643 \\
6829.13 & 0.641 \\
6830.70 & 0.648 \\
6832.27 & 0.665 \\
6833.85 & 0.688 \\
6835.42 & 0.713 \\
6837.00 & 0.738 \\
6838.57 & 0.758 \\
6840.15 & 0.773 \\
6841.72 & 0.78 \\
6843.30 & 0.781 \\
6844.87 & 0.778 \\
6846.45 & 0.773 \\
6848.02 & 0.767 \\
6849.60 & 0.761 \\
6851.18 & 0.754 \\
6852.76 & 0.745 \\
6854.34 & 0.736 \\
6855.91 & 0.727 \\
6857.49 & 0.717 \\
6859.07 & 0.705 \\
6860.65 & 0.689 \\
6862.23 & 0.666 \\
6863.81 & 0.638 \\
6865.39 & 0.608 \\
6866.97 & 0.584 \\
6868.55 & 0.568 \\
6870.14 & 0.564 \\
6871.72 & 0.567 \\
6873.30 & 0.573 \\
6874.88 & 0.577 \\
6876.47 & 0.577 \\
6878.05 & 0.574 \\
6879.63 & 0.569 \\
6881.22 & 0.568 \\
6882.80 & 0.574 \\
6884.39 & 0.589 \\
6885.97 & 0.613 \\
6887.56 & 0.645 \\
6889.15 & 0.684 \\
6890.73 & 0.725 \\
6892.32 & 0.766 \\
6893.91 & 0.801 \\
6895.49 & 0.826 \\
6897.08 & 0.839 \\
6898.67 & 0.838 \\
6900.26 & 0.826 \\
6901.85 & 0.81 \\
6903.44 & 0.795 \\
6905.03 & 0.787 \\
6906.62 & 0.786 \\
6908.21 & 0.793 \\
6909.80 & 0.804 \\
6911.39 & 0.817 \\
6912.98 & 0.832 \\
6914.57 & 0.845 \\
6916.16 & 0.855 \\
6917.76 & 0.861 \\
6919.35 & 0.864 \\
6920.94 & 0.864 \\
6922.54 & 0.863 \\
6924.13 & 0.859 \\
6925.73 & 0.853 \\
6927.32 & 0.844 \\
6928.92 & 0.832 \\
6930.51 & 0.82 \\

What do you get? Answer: 3.49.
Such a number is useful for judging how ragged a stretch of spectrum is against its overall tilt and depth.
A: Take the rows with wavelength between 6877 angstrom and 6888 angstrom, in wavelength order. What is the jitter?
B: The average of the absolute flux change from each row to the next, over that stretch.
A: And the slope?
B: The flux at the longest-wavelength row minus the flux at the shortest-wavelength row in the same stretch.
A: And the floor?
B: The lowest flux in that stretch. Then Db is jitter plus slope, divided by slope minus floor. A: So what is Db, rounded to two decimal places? -0.17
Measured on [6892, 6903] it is -0.08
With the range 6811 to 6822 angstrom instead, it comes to 0.12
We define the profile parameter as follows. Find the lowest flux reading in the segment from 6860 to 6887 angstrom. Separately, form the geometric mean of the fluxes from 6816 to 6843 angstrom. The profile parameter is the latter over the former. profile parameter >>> 1.25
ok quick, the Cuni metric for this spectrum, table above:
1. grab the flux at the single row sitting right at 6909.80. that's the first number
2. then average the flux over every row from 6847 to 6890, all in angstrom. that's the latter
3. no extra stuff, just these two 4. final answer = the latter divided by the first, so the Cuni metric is 0.80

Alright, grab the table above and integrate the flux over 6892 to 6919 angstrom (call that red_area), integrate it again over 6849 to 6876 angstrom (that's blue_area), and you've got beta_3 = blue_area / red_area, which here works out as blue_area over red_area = 0.80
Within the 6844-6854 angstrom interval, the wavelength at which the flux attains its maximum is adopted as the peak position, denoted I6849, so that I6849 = 6844.87 angstrom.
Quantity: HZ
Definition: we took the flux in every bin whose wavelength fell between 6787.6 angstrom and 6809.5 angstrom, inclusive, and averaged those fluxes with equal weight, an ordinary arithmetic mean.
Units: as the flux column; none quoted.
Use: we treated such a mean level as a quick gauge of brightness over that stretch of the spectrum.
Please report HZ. 0.78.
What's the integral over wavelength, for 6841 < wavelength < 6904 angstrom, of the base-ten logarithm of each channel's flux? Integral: -10.4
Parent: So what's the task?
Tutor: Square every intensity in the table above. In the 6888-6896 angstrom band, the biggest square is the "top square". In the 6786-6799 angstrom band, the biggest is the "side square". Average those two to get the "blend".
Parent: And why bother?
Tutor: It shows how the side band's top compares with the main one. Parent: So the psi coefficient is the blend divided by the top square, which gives 0.98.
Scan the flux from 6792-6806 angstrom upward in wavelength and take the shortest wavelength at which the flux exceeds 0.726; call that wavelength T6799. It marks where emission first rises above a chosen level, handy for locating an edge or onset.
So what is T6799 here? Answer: 6793.06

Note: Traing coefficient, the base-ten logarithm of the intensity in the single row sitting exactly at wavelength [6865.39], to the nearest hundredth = -0.22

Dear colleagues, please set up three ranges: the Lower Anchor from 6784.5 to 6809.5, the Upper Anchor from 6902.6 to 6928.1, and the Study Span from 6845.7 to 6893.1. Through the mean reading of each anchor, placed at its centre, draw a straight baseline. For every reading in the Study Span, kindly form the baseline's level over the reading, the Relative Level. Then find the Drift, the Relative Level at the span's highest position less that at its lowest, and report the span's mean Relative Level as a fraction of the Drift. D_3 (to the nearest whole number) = 38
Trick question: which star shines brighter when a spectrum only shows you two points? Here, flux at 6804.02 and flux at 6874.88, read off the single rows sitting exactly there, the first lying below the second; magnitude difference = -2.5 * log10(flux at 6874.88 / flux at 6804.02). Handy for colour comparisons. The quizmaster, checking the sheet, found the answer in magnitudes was 0.32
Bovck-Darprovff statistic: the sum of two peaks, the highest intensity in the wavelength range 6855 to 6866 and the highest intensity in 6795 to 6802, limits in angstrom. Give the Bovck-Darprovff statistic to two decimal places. 1.50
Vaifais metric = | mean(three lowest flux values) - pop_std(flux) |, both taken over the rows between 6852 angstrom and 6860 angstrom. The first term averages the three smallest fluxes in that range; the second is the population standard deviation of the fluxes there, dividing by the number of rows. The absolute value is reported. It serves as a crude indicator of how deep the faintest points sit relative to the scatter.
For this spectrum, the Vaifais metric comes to 0.70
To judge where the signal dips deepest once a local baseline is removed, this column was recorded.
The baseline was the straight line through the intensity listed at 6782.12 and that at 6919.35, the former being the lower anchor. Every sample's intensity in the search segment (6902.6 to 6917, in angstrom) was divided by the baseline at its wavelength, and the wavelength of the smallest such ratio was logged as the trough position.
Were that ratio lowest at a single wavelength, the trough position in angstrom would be 6906.62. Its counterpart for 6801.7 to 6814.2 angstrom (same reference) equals 6802.45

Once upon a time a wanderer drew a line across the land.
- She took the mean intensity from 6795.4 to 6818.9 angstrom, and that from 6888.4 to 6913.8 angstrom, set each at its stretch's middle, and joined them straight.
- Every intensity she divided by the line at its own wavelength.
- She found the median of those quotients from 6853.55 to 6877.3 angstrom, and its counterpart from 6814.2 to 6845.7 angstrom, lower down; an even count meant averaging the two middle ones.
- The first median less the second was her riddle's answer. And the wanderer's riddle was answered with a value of -0.14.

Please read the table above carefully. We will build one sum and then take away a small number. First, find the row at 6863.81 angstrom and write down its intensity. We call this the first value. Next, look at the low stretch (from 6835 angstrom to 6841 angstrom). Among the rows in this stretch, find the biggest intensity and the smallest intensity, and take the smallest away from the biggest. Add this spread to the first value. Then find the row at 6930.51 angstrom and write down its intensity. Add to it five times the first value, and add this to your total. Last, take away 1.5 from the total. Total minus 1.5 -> 3.2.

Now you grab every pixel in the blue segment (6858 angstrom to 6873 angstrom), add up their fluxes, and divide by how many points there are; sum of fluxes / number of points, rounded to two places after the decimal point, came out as 0.62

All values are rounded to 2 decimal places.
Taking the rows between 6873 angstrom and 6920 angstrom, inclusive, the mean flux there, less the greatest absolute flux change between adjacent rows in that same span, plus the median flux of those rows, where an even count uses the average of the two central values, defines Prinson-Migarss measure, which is 1.48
